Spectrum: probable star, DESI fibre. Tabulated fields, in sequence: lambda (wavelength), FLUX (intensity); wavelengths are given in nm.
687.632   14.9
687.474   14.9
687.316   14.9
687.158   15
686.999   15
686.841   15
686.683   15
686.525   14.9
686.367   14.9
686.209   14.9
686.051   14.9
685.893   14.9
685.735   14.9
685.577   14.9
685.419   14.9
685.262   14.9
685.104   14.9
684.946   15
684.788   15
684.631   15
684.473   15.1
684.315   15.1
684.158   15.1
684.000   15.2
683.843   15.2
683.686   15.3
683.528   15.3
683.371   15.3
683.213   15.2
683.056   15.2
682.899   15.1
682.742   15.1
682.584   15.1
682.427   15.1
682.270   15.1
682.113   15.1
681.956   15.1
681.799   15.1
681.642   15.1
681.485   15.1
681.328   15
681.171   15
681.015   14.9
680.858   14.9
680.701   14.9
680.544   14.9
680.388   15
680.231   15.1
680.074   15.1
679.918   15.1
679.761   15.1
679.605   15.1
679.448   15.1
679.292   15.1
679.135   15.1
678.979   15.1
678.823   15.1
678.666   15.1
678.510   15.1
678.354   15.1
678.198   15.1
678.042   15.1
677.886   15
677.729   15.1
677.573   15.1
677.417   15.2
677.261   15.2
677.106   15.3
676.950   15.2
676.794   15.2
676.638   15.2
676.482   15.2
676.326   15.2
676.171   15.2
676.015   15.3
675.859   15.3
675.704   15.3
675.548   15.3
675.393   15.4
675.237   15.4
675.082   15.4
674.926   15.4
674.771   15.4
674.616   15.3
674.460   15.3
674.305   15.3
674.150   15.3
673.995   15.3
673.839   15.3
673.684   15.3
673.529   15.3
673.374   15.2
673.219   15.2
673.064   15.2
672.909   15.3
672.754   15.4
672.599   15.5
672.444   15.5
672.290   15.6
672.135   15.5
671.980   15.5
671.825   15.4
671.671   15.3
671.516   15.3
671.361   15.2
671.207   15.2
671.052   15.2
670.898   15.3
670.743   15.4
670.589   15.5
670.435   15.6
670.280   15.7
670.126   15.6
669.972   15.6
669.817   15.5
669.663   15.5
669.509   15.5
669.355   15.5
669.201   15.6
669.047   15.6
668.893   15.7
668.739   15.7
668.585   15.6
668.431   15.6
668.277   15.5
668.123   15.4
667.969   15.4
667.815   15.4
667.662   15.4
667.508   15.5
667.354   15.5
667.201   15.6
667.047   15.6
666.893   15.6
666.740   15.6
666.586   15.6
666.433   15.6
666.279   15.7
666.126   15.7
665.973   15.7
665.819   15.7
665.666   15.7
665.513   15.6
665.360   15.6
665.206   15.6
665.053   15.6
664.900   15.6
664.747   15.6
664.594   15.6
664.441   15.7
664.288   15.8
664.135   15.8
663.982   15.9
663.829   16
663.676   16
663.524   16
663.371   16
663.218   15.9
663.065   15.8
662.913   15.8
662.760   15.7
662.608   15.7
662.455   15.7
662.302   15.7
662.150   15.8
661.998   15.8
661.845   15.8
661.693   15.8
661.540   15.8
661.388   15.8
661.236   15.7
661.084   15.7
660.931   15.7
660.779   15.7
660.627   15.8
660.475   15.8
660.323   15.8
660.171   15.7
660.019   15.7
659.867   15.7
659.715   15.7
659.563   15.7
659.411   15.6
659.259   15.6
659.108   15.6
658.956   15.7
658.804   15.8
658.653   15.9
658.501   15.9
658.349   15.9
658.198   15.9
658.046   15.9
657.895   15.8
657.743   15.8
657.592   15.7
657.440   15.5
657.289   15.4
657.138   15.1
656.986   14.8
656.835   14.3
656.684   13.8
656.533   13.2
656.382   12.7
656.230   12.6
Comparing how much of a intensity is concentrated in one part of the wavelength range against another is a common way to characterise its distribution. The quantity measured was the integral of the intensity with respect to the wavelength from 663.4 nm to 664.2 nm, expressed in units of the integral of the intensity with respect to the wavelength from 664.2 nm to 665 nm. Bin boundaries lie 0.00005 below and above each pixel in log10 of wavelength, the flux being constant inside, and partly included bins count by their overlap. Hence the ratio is 1.02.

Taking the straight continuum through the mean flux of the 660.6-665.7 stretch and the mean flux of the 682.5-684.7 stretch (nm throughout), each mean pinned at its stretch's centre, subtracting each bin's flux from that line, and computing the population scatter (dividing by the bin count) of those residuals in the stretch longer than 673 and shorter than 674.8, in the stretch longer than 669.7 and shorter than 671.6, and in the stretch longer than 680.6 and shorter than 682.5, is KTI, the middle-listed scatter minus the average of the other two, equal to 0.08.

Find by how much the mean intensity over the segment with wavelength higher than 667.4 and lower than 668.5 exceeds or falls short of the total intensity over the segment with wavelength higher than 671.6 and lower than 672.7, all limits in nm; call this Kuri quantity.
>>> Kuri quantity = -92.8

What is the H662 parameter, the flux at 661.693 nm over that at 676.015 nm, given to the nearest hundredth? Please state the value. 1.03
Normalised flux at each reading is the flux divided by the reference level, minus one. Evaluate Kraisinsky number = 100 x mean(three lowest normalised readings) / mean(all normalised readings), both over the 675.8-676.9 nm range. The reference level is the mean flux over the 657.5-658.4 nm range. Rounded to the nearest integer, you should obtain 105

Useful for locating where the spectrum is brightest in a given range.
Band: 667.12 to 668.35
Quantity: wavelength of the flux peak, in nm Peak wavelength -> 667.201 nm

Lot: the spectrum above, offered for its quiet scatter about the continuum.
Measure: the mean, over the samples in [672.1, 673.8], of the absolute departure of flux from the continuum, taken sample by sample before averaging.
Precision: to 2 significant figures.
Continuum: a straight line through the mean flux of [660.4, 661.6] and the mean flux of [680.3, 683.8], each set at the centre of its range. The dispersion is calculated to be 0.11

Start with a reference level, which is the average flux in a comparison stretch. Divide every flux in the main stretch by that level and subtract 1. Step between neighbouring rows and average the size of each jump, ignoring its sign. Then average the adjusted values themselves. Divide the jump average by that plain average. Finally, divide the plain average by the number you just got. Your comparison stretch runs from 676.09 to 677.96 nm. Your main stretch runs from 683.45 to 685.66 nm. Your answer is 0.0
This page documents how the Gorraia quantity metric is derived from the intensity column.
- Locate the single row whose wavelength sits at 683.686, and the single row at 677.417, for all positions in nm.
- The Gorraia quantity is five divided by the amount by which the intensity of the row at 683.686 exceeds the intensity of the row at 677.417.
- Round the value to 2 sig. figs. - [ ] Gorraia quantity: 50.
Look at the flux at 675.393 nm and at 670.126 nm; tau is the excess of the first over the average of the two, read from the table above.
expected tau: -0.10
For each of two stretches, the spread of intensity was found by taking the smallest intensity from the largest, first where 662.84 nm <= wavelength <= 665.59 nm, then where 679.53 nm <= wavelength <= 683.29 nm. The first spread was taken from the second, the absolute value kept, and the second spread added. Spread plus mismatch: 0.40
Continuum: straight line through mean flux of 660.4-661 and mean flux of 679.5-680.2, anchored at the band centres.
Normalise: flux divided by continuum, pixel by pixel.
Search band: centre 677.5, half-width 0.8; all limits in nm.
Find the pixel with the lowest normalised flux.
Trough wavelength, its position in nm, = 677.886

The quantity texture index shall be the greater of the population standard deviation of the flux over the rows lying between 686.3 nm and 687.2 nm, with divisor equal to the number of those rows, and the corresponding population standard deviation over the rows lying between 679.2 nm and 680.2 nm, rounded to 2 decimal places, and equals 0.05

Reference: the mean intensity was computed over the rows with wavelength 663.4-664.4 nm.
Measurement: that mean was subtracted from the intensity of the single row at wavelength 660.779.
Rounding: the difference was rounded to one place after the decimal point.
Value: -0.2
